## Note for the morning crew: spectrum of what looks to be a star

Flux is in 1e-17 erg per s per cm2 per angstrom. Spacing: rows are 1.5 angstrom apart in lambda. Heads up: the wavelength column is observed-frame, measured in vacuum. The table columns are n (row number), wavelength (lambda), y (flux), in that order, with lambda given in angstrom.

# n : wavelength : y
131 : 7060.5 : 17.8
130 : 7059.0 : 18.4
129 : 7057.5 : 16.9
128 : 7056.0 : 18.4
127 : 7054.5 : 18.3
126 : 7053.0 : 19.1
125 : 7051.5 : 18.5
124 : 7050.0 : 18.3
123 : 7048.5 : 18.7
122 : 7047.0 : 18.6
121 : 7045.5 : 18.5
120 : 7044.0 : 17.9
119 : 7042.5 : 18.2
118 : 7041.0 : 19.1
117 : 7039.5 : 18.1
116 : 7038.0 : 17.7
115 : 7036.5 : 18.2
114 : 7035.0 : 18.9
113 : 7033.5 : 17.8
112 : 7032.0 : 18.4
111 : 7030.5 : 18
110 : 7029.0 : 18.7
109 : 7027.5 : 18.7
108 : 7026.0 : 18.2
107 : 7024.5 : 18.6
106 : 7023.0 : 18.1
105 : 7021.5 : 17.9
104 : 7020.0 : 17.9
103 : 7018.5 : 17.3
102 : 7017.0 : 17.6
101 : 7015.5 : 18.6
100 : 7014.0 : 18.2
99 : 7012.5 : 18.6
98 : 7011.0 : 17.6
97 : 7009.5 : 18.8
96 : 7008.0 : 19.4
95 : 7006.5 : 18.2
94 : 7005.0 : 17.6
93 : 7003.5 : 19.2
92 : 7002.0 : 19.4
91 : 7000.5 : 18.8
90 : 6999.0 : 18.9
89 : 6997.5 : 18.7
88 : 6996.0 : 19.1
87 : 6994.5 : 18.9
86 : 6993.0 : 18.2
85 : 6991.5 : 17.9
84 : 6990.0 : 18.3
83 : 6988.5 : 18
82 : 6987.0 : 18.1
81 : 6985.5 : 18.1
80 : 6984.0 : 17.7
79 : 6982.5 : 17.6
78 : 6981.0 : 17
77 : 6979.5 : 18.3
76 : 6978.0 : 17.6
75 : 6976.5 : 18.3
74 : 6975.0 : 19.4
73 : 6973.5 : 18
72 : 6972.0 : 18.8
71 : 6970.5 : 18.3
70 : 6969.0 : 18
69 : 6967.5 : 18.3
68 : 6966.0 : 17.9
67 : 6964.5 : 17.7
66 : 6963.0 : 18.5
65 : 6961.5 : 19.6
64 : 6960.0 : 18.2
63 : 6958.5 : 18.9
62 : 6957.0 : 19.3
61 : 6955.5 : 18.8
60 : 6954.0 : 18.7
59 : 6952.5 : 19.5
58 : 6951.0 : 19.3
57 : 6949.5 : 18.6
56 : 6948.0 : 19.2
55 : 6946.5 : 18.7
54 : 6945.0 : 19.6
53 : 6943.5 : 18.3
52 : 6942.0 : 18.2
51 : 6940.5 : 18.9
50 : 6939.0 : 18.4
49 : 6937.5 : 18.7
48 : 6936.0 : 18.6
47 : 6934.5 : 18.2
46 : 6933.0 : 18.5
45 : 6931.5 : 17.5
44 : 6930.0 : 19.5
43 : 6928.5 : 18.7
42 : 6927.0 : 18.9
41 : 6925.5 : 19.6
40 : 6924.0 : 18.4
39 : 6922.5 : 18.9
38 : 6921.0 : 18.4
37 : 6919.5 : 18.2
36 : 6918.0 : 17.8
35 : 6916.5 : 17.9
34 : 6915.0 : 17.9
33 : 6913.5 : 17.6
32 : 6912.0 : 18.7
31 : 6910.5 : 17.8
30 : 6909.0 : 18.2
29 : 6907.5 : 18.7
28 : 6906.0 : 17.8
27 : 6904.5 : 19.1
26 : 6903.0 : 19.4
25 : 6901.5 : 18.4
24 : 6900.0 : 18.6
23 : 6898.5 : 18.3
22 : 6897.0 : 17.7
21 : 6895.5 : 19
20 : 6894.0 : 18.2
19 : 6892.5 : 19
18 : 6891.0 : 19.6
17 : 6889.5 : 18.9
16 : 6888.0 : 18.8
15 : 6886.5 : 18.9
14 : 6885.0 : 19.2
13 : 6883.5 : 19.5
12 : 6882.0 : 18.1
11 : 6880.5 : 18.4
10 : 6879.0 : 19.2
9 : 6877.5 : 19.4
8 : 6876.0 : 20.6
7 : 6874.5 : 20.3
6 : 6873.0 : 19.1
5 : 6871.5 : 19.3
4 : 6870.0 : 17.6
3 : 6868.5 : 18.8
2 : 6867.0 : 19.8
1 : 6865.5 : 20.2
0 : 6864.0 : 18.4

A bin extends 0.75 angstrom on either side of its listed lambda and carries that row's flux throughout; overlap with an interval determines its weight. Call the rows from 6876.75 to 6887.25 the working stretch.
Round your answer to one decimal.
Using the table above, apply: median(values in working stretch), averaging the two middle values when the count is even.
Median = 19.2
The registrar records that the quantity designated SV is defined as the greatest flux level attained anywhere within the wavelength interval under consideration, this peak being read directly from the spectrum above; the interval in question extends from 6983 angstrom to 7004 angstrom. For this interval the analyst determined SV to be 19.4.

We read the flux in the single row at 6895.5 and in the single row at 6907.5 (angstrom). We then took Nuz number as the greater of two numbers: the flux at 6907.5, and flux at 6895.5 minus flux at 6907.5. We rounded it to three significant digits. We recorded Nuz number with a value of 18.7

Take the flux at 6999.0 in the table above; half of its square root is 2.17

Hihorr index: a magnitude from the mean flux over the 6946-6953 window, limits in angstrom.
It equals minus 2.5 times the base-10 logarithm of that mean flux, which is -3.200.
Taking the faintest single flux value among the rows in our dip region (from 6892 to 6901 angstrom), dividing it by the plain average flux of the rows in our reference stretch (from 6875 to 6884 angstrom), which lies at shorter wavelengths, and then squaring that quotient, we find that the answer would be 0.85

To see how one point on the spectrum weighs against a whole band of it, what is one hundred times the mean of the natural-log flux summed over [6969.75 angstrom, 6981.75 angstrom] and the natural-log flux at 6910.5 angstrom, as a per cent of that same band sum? 56.20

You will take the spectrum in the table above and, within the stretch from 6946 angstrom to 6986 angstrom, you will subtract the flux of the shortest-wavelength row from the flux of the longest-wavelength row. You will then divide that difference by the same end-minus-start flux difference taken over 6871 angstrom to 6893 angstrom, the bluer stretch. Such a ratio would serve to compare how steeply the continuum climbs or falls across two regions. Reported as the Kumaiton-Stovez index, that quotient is 2.0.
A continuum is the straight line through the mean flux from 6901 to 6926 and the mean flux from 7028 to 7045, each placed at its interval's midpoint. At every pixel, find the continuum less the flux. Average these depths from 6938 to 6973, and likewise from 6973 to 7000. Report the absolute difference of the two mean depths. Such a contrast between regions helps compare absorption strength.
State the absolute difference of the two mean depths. 0.42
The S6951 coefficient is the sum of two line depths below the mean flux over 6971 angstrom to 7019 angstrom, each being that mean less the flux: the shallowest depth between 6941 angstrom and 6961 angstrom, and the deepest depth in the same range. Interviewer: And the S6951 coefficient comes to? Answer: -1.2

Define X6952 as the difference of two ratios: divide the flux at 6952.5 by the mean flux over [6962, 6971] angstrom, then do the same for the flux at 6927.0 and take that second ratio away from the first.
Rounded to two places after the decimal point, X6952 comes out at 0.03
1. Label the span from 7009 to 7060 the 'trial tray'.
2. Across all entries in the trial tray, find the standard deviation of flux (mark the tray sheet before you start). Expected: 0.49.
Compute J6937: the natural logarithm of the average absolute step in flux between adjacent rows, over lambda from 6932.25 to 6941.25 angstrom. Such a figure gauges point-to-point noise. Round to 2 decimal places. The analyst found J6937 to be -1.14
